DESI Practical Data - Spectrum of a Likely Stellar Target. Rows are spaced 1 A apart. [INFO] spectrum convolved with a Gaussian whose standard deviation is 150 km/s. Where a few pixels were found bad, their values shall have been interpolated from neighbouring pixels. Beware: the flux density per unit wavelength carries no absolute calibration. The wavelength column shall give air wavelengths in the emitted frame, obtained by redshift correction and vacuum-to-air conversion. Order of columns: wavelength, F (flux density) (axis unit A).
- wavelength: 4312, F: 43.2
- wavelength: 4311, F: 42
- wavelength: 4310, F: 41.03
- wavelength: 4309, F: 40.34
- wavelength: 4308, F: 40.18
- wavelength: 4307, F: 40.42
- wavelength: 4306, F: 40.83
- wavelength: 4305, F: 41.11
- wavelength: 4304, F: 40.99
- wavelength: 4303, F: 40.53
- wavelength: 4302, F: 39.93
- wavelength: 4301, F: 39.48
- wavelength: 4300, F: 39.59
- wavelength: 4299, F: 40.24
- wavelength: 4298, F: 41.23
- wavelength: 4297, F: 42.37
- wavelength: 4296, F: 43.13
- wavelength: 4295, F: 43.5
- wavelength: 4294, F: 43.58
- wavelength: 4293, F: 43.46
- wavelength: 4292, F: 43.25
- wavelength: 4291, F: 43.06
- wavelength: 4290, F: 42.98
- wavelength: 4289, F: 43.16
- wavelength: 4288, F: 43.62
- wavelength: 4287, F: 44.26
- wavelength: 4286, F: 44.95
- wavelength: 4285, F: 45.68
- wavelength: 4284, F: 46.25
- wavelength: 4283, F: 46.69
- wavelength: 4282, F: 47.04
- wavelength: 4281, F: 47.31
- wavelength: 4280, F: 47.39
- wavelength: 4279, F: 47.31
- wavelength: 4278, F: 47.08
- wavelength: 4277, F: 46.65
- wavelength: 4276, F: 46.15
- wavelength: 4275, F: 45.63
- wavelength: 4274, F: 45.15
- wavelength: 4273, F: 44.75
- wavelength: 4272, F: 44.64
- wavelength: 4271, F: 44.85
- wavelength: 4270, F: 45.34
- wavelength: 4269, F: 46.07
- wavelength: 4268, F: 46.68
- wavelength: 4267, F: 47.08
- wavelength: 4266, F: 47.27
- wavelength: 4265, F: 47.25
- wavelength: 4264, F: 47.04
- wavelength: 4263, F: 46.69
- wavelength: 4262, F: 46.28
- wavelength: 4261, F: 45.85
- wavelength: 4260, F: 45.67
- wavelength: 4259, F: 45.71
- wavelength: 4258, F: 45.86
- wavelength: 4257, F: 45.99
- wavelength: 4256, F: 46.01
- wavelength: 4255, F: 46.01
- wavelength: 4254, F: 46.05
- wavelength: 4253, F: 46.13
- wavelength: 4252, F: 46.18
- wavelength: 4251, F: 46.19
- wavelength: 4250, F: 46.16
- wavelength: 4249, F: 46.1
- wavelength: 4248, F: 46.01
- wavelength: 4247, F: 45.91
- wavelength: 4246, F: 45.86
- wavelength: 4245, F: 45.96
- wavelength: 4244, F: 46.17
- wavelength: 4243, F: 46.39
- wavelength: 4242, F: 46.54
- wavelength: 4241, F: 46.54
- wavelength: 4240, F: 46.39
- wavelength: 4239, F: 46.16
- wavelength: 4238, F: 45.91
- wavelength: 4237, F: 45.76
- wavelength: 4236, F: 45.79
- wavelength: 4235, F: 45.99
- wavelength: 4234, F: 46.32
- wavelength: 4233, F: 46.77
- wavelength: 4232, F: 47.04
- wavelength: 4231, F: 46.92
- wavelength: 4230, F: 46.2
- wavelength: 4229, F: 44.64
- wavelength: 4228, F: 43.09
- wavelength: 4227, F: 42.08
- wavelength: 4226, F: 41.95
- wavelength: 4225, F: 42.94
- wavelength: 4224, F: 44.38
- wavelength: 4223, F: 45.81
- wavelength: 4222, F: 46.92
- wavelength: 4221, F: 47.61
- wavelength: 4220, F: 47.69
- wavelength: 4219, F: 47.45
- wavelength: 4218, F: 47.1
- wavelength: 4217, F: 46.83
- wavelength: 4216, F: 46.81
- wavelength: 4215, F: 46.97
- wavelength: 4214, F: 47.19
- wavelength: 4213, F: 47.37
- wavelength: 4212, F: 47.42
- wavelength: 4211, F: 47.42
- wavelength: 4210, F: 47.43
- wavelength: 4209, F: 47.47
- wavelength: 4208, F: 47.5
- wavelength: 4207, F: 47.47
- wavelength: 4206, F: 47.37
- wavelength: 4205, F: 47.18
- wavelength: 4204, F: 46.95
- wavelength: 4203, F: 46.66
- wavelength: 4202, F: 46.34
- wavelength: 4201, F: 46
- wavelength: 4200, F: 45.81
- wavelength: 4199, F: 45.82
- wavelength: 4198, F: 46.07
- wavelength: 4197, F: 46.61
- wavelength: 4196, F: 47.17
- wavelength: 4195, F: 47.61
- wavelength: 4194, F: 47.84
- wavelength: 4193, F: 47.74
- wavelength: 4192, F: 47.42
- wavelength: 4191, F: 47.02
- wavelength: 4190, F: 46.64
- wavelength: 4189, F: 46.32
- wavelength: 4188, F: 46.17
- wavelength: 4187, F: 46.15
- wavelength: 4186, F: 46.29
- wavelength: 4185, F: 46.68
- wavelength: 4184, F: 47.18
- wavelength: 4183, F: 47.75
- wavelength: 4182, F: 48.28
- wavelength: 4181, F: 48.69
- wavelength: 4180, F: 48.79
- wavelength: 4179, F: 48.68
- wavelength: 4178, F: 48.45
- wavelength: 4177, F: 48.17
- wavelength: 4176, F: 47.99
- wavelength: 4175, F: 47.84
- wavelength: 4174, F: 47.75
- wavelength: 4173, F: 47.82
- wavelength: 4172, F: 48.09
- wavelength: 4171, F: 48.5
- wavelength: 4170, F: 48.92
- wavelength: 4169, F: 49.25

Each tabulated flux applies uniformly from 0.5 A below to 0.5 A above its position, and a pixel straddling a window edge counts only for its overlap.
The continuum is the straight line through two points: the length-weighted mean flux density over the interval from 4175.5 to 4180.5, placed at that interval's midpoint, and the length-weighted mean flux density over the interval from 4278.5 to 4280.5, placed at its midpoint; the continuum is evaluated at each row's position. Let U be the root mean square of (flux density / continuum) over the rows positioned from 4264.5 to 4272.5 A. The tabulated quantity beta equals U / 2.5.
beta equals 0.389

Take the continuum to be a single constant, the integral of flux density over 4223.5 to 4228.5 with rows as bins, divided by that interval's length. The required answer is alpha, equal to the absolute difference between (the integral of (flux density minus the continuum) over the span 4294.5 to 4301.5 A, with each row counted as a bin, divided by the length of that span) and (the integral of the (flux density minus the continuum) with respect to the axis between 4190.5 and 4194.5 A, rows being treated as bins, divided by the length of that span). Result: 6.1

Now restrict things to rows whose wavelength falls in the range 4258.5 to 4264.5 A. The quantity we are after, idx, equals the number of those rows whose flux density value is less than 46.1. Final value 3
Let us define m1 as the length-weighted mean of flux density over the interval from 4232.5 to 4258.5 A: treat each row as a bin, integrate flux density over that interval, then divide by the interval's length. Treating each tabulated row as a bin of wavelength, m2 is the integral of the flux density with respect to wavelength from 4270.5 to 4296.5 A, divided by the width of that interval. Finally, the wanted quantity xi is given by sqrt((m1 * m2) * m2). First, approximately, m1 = 46.1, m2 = 45.1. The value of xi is 306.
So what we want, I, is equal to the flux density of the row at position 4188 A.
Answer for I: 46.17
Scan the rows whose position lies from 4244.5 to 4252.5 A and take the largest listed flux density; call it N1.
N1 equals 46.19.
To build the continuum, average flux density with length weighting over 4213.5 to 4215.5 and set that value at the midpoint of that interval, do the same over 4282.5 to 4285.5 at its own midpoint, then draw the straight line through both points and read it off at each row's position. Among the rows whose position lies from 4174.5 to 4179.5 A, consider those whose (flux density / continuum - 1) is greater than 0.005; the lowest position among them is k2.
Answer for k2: 4175 A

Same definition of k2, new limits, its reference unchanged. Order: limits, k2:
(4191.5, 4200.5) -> 4193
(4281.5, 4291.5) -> 4282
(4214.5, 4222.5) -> 4219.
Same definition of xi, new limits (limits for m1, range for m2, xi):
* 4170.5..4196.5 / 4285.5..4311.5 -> 289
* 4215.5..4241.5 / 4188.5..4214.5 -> 318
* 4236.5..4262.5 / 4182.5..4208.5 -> 318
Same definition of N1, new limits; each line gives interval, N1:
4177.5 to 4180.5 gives 48.79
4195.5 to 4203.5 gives 47.17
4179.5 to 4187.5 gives 48.79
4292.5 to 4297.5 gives 43.58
